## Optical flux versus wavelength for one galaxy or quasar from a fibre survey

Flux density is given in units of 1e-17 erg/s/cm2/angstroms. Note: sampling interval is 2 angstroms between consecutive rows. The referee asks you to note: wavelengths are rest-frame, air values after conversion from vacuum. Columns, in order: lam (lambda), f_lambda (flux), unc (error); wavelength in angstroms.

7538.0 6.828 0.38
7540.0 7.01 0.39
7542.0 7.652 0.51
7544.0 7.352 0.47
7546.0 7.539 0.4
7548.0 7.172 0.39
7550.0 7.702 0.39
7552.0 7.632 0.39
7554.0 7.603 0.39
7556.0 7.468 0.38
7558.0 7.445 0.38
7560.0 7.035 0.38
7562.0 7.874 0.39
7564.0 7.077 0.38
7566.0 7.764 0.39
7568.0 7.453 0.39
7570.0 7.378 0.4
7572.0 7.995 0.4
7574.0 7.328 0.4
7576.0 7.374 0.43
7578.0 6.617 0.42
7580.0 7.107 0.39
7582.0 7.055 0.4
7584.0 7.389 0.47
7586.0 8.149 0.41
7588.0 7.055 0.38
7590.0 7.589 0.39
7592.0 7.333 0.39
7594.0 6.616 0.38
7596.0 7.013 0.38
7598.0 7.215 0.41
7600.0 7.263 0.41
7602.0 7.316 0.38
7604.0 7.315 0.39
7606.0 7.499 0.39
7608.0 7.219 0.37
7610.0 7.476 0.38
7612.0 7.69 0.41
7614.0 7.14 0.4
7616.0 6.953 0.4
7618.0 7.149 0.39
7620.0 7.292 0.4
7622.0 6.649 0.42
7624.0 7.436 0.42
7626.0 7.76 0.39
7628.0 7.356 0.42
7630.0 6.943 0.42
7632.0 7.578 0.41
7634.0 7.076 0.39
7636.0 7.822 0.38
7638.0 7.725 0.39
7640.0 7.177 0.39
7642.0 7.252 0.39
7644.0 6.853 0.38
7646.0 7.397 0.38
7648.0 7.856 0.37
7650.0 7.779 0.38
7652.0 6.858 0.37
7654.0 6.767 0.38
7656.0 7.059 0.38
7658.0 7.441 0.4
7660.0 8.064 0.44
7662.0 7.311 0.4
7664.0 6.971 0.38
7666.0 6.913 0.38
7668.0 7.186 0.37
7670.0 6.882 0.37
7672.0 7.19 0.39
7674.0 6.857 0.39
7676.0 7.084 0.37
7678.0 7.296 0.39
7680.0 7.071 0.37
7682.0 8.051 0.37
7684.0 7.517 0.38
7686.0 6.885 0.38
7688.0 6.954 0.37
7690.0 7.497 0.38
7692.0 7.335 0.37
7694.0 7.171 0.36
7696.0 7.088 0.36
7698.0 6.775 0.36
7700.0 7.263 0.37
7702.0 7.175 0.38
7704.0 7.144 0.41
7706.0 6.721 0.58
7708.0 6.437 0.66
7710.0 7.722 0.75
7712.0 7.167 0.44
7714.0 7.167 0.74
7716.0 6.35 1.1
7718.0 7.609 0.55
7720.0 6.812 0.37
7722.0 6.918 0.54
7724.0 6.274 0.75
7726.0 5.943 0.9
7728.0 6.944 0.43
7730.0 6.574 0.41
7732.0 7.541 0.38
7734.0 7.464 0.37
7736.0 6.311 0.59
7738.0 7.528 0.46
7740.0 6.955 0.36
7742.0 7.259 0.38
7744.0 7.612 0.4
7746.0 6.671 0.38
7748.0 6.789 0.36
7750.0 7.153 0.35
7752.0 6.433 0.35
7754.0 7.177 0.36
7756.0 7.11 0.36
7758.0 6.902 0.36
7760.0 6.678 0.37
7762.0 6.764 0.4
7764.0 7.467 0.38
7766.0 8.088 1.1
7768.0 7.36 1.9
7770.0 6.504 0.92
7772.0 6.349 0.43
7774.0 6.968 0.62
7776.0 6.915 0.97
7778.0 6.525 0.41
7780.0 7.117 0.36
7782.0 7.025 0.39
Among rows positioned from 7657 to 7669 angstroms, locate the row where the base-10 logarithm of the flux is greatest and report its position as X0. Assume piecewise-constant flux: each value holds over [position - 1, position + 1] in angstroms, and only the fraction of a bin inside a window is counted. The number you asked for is 7660.0 angstroms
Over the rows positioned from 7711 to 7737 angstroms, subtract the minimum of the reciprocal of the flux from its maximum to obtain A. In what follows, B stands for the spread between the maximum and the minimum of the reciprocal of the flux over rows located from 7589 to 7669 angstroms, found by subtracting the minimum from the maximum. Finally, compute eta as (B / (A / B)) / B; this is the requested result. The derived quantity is 0.7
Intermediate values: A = 0.037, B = 0.027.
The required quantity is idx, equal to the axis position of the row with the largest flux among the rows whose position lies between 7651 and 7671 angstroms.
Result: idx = 7660.0 angstroms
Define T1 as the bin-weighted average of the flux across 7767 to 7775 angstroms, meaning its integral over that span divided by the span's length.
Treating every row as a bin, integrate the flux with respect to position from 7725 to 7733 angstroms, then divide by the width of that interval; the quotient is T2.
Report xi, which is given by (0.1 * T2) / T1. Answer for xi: 0.099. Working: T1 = 6.8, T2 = 6.75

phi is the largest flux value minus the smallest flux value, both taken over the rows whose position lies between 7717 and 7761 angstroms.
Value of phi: 1.67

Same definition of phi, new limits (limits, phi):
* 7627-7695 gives 1.30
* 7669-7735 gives 2.11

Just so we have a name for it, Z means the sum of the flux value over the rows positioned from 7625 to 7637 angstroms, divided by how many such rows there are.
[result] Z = 7.4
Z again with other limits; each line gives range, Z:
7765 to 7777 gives 7.0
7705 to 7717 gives 6.9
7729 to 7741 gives 7.1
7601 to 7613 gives 7.4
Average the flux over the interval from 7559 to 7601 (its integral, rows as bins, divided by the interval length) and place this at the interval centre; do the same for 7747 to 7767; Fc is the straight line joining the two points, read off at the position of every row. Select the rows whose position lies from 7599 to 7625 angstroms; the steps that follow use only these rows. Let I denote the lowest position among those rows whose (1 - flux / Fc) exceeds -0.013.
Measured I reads 7600.0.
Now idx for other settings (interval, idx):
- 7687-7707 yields 7690.0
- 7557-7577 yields 7572.0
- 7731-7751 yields 7744.0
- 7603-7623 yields 7612.0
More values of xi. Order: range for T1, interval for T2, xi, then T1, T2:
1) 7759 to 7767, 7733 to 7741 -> 0.097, 7.2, 7.06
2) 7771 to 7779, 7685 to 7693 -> 0.107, 6.7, 7.17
